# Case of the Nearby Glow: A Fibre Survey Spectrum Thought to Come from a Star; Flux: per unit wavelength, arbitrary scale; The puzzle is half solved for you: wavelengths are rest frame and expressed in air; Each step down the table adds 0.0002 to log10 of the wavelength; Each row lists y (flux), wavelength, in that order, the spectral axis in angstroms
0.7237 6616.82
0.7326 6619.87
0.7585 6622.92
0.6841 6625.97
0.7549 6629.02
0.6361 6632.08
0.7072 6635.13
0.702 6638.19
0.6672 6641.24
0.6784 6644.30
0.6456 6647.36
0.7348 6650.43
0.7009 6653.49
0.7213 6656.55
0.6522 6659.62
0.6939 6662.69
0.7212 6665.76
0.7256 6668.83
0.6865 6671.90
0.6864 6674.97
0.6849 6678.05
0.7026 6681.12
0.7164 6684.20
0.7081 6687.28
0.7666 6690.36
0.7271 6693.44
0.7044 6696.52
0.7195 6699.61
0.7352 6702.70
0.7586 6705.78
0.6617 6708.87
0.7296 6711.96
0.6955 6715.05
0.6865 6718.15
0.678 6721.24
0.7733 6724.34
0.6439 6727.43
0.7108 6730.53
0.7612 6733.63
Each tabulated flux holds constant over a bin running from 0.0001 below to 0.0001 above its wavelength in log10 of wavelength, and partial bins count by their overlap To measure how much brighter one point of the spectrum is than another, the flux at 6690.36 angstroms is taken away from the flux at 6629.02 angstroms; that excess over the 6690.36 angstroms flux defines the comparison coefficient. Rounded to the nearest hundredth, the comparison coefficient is -0.01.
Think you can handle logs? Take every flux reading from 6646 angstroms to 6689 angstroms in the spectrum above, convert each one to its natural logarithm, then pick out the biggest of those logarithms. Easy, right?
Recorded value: -0.31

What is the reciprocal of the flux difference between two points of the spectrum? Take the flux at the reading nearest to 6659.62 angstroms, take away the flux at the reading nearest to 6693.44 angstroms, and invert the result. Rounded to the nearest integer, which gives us -13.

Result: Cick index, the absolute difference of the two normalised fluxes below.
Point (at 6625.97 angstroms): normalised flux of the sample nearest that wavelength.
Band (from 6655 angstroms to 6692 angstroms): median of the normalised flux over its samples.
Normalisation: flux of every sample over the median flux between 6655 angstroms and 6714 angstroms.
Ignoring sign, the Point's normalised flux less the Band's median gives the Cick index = 0.030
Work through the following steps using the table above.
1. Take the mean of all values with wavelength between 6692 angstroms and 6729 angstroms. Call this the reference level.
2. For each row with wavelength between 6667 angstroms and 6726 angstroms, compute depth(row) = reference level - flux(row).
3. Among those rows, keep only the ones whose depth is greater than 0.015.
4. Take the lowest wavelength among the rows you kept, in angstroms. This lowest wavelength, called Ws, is 6671.90 angstroms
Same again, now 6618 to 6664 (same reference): 6625.97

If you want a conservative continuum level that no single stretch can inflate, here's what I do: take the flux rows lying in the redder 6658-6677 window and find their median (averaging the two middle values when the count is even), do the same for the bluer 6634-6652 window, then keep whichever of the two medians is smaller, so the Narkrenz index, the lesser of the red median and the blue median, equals 0.690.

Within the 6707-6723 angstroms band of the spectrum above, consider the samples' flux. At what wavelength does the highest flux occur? 6711.96 angstroms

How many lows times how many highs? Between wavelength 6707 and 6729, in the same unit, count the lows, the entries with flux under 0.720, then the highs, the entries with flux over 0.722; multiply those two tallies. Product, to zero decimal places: 10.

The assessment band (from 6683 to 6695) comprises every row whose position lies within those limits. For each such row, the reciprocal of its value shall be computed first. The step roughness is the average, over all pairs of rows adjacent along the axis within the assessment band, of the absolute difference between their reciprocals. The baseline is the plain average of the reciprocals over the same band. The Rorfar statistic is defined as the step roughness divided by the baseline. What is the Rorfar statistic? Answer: 0.047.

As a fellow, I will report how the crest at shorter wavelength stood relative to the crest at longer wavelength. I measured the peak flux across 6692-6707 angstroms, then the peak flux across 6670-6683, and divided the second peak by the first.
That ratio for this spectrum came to 0.93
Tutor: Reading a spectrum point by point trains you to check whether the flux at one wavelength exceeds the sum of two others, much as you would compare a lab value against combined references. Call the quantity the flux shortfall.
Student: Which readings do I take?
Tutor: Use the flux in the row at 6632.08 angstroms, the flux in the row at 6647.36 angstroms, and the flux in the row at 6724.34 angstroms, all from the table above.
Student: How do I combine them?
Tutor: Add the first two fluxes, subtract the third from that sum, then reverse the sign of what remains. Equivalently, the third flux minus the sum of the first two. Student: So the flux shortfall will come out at -0.51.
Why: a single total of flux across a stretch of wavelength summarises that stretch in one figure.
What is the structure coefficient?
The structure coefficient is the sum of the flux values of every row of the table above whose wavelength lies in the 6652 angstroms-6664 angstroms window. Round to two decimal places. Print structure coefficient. 2.77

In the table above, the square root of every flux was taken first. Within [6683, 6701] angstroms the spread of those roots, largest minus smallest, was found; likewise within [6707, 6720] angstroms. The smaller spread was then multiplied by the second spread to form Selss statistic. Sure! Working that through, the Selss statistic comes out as 0.0015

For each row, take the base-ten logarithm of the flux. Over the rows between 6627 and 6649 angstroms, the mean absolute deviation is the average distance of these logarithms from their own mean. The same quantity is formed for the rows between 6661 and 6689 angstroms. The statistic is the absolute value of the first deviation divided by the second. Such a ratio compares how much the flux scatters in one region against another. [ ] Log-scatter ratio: 2.4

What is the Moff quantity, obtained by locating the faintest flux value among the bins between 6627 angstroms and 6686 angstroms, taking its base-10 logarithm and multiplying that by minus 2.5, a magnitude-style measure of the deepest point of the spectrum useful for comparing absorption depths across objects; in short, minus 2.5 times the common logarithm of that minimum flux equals 0.491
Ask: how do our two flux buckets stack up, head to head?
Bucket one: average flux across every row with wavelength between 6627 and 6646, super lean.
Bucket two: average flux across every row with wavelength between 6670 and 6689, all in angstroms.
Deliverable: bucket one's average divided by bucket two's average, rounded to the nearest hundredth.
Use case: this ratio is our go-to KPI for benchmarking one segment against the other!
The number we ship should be 0.99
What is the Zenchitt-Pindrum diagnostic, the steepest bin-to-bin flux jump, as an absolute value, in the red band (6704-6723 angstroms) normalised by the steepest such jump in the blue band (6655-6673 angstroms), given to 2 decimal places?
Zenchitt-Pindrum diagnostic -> 1.40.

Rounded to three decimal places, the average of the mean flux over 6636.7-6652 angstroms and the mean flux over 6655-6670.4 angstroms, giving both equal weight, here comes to 0.694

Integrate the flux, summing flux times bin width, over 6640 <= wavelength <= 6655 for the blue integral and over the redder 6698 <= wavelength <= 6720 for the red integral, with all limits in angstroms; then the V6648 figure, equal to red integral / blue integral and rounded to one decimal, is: 1.5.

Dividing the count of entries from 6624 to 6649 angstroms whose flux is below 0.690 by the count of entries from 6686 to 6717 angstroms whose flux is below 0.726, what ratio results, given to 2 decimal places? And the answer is 1.00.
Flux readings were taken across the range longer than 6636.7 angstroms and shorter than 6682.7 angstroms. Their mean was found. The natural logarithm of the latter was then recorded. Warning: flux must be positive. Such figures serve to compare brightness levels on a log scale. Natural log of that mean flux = -0.366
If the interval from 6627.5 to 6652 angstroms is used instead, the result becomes -0.370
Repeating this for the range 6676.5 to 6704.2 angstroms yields -0.331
